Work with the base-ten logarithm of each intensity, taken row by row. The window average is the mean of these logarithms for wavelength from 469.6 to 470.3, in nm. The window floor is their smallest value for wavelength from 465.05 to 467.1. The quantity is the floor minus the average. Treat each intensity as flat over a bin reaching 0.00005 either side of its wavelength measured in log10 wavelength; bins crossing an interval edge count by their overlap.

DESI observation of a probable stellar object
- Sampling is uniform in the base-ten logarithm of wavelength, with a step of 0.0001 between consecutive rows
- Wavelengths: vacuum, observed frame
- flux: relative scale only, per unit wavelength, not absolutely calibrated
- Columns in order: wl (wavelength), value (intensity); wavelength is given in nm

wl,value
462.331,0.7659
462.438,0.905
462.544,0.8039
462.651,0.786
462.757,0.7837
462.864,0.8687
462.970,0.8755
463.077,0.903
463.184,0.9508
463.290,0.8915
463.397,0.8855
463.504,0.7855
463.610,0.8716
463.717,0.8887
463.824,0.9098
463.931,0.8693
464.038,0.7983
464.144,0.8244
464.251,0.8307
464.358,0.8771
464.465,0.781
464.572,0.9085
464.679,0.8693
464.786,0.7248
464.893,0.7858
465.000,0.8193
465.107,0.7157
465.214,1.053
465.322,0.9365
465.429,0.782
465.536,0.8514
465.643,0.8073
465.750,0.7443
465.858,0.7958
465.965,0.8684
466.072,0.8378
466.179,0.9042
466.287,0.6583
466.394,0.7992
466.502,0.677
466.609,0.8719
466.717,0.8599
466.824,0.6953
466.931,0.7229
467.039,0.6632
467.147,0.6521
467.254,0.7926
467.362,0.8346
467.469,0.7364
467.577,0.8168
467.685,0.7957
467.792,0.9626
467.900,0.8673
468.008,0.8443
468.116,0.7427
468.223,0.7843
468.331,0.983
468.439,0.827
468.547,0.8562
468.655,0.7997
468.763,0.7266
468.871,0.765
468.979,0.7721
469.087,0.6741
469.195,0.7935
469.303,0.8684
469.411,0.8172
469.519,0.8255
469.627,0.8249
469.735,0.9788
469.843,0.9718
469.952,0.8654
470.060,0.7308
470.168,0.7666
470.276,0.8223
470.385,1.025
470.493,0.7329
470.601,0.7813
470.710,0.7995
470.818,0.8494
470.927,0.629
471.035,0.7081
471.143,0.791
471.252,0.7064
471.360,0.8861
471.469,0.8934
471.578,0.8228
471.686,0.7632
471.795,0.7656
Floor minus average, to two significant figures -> -0.11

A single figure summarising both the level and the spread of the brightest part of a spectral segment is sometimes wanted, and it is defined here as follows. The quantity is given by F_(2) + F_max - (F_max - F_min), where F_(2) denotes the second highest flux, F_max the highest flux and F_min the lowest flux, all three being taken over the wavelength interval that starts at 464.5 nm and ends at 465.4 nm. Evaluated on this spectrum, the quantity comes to 1.65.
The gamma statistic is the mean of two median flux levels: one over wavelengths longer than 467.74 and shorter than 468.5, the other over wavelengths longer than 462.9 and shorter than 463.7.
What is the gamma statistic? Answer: 0.86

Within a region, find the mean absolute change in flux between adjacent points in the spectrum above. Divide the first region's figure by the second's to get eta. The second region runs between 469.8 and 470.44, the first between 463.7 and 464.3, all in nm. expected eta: 0.31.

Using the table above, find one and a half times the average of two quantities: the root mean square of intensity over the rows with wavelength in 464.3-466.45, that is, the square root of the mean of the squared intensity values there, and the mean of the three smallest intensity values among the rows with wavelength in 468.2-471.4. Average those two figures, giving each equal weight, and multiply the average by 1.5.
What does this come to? 1.125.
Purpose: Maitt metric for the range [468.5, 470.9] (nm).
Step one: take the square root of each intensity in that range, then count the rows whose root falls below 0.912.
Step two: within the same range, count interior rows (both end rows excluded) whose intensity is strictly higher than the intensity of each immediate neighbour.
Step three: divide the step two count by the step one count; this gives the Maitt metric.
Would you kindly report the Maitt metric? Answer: 0.33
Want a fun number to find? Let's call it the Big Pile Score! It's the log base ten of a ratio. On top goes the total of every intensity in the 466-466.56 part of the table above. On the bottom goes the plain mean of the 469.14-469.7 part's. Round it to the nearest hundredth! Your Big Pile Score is 0.67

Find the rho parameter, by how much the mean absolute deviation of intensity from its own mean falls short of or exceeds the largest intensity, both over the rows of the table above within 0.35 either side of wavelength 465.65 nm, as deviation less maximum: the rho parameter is -0.886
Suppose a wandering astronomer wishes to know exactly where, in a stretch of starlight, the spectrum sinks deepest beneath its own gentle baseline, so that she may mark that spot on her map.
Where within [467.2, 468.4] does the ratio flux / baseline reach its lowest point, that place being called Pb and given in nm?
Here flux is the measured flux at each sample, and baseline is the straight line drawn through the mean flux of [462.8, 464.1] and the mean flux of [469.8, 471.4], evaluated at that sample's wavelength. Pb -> 467.469 nm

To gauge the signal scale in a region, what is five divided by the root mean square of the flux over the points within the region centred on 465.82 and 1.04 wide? 6.08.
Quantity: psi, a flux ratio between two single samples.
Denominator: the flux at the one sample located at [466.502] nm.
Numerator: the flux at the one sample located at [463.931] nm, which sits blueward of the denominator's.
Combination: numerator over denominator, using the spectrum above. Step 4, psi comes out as 1.28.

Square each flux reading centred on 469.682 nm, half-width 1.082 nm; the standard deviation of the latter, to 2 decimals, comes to 0.15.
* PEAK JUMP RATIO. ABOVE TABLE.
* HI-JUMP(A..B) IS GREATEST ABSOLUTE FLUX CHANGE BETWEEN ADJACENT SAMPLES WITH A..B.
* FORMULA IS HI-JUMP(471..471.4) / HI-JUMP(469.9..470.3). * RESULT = 1.3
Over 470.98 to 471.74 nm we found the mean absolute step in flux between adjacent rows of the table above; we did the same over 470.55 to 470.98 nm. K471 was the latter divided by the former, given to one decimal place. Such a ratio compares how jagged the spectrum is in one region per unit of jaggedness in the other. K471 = 1.2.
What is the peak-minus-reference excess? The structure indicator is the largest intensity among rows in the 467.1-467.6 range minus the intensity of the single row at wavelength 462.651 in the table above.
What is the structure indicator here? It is 0.049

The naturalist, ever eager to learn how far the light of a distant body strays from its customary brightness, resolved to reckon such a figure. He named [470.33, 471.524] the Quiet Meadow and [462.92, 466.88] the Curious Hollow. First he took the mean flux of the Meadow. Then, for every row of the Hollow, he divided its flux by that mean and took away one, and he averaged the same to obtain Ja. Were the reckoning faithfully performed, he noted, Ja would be 0.04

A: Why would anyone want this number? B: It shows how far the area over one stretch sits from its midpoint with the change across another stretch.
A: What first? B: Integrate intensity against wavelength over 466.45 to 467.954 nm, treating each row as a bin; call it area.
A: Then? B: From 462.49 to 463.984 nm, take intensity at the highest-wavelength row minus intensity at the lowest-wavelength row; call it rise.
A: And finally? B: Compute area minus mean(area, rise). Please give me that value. 0.556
